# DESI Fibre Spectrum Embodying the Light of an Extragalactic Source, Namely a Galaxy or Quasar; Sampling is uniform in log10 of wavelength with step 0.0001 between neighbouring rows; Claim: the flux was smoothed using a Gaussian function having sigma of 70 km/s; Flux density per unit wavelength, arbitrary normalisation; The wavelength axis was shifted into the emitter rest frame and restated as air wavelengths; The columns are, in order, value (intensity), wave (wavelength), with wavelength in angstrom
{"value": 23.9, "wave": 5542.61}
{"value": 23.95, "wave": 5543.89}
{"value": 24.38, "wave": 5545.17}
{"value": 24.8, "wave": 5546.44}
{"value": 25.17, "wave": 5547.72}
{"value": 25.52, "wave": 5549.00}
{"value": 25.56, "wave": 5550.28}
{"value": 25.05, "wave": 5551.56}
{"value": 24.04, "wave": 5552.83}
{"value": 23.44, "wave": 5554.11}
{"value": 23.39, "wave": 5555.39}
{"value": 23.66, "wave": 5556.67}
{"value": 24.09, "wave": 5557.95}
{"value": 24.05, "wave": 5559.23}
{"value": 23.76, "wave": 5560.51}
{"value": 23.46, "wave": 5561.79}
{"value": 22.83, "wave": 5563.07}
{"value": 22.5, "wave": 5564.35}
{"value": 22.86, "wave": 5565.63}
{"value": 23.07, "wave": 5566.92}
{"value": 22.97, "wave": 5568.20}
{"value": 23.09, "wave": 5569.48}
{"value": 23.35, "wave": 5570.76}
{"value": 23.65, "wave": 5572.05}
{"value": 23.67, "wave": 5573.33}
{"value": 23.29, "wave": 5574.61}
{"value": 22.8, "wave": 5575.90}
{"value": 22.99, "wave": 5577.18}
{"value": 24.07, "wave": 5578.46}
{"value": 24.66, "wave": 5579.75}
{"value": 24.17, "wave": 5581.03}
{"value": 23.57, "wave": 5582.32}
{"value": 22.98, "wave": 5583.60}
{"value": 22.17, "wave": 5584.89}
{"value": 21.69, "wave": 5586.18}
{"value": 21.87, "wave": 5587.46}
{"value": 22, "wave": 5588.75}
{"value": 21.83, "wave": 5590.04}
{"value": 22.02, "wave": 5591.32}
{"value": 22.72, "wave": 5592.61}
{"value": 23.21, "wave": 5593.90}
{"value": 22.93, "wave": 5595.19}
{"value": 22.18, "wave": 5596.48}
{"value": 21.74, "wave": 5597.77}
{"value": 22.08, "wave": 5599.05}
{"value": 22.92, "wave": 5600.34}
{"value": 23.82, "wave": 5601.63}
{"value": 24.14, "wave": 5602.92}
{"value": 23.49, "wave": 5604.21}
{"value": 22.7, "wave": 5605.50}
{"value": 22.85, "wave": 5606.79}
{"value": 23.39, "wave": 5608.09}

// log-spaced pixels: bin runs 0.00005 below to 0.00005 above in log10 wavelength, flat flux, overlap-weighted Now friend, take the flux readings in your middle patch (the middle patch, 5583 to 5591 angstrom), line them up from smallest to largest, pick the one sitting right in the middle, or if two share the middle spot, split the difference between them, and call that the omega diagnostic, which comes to 21.9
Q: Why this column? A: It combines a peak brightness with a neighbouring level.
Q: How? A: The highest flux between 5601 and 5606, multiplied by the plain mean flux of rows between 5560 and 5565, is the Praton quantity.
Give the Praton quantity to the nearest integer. 559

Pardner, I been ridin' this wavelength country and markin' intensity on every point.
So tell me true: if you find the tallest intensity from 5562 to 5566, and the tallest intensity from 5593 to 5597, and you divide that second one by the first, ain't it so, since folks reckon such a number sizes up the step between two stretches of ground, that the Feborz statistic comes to 1.015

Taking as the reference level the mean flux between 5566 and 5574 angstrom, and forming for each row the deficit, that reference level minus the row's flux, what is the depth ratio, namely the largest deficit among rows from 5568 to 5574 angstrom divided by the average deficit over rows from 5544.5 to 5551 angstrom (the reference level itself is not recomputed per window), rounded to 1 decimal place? -0.2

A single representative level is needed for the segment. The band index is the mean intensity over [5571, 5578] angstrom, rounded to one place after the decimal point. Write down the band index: 23.3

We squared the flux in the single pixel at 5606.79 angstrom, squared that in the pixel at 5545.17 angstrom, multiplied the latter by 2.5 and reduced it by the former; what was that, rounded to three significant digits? 964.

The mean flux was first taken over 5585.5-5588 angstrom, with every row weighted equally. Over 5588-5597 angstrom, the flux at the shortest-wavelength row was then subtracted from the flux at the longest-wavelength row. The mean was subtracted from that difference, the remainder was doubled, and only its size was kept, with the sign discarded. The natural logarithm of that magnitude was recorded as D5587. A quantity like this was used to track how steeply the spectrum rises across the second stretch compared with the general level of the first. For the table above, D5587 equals 3.77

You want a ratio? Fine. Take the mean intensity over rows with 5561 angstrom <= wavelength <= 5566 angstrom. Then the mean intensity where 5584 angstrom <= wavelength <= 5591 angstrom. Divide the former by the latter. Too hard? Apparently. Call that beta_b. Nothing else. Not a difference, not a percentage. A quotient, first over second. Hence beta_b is 1.046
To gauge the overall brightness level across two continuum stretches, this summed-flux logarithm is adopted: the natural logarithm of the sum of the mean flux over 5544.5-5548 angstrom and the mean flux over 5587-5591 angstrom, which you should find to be 3.84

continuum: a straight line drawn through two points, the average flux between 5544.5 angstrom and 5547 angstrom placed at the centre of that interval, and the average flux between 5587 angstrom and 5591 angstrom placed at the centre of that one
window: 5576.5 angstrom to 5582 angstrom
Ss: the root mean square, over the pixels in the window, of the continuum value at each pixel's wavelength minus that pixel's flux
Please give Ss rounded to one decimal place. 1.6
